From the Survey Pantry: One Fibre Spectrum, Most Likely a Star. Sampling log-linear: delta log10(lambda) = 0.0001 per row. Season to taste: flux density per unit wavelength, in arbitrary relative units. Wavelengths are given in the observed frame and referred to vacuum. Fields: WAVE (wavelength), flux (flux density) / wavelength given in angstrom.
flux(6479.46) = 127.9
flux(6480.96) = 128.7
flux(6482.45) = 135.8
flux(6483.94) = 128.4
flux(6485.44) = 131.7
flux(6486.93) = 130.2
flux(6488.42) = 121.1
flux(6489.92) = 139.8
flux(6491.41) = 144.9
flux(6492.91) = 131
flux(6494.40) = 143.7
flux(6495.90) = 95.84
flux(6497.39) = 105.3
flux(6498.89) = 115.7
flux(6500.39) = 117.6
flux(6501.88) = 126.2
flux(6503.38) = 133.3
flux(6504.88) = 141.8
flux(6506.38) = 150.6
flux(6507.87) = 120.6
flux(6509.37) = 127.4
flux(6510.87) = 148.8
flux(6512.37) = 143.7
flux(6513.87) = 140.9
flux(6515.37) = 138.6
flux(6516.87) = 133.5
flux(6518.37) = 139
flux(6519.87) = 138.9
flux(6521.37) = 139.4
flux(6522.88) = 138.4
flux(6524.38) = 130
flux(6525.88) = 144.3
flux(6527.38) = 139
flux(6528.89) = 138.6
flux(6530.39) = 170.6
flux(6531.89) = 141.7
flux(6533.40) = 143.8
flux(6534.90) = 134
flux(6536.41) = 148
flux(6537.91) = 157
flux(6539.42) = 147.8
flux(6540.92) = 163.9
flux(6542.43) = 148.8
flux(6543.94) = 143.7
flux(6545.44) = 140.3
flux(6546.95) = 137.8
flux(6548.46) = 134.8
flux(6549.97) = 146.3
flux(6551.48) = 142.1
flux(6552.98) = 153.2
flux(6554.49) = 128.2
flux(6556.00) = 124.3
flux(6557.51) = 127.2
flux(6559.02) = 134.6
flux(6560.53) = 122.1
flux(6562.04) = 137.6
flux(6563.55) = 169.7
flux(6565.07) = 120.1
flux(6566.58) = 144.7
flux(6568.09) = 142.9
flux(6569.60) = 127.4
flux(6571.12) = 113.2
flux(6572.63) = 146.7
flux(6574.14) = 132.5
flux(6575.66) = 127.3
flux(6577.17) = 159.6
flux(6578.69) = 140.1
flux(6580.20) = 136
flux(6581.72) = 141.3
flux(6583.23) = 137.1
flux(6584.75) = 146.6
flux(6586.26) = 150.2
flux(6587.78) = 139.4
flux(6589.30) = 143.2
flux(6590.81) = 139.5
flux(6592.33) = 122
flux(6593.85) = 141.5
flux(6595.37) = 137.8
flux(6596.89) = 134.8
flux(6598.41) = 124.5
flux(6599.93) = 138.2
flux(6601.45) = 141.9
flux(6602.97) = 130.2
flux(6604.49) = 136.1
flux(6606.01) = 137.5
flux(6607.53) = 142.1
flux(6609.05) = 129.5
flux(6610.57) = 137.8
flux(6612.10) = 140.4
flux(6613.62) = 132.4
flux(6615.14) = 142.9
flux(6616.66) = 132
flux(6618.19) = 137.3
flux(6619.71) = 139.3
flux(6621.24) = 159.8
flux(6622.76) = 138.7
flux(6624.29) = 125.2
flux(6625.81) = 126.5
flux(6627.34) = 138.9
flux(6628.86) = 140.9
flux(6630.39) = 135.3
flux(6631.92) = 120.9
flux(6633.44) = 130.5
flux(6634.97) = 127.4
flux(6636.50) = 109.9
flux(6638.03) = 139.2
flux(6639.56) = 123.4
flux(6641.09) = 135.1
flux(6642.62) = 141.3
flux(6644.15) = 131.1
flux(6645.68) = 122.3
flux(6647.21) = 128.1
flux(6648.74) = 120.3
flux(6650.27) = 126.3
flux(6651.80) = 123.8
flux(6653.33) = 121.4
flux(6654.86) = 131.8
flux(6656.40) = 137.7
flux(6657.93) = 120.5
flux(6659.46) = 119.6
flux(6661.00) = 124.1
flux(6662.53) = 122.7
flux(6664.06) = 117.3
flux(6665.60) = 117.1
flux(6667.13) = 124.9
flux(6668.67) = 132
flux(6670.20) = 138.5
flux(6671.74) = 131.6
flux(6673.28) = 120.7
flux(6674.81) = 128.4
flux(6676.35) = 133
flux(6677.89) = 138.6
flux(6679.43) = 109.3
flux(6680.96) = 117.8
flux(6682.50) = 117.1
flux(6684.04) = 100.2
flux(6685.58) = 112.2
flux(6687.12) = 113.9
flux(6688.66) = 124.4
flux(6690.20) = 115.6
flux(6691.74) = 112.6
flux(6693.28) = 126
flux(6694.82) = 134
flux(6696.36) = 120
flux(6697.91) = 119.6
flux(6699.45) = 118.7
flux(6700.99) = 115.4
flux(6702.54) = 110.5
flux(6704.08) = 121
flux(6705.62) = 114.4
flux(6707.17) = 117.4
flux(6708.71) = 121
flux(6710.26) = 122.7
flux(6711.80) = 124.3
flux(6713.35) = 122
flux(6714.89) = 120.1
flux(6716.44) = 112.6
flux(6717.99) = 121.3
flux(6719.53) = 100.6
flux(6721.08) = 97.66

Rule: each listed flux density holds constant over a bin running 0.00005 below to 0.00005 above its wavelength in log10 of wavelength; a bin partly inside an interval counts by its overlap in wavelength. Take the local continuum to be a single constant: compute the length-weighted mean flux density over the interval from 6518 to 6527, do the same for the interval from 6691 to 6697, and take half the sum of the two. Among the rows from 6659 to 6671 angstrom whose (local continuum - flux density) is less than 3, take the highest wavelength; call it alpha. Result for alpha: 6670.20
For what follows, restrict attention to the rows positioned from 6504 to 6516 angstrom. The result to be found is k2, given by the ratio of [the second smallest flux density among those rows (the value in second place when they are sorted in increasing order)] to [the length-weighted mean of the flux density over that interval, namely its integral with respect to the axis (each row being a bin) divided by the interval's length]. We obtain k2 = 0.917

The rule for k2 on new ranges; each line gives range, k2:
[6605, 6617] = 0.963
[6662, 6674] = 0.934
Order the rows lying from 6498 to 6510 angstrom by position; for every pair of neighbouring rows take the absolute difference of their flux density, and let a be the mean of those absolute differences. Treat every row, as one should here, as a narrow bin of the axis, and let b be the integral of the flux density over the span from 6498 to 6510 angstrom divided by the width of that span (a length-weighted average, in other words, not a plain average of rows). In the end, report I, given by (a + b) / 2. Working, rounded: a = 10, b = 129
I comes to 69.6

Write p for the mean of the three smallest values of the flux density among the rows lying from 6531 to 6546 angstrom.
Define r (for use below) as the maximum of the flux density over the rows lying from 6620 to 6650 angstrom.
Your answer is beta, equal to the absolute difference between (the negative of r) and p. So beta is 298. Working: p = 139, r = 159.8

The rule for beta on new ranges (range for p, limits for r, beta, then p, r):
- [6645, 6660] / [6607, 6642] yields 280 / 120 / 159.8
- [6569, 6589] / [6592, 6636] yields 282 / 123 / 159.8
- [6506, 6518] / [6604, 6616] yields 270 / 127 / 142.9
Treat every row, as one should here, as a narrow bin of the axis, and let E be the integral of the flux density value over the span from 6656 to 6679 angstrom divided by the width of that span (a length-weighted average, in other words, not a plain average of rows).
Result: 127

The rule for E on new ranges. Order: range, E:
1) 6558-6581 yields 137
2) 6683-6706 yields 117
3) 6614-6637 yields 134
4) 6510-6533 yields 142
